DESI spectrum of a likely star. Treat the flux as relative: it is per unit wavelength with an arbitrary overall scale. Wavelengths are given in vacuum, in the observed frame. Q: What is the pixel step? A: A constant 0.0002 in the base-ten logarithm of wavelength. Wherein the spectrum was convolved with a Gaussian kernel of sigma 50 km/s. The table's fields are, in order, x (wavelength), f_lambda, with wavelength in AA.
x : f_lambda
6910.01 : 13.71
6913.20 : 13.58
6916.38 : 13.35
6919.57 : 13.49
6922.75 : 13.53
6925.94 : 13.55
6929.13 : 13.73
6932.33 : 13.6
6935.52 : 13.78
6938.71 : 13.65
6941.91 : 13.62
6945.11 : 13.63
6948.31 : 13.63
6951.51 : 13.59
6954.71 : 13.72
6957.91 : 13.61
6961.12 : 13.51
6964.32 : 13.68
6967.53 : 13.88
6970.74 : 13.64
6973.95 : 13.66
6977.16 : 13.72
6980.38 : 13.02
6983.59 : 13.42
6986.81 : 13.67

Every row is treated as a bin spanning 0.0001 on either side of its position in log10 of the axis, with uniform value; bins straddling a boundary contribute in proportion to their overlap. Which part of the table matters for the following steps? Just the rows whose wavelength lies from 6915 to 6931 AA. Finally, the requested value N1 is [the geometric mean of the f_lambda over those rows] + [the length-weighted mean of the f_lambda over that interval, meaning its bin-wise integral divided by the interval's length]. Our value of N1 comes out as 27.1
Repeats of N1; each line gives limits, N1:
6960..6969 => 27.4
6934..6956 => 27.3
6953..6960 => 27.3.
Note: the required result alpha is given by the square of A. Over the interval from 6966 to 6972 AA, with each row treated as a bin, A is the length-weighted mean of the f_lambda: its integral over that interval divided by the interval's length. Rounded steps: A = 13.76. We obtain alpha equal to 189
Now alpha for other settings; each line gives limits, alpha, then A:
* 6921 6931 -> 185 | 13.60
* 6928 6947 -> 187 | 13.66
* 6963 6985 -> 184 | 13.57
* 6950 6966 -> 186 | 13.63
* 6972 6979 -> 187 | 13.66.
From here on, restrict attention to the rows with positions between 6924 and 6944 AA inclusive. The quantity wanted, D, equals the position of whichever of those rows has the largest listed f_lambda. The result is 6935.52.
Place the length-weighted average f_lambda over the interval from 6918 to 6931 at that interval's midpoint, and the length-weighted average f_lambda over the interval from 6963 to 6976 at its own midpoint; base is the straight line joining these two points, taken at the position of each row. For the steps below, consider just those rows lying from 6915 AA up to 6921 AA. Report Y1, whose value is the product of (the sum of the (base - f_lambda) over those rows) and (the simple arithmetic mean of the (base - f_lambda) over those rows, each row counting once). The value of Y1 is 0.035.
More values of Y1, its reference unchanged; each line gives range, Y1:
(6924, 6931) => 0.006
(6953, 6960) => 0.000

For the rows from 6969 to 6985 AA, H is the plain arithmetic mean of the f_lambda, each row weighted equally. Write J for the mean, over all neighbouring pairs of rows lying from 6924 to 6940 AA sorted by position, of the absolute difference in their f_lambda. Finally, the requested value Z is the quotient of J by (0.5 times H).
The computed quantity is 0.023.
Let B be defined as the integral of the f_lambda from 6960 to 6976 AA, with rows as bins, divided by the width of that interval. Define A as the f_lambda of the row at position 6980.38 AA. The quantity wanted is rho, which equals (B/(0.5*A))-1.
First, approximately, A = 13.02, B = 13.7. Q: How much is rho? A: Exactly 1.10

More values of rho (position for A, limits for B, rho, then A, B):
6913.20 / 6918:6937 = 1.00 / 13.58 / 13.6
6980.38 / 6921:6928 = 1.08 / 13.02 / 13.6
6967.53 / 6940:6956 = 0.96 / 13.88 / 13.6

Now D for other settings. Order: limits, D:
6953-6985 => 6967.53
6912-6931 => 6929.13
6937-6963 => 6954.71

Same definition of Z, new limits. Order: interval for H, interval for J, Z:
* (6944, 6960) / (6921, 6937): 0.019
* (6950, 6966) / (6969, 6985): 0.043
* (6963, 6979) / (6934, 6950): 0.006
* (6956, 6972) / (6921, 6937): 0.019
